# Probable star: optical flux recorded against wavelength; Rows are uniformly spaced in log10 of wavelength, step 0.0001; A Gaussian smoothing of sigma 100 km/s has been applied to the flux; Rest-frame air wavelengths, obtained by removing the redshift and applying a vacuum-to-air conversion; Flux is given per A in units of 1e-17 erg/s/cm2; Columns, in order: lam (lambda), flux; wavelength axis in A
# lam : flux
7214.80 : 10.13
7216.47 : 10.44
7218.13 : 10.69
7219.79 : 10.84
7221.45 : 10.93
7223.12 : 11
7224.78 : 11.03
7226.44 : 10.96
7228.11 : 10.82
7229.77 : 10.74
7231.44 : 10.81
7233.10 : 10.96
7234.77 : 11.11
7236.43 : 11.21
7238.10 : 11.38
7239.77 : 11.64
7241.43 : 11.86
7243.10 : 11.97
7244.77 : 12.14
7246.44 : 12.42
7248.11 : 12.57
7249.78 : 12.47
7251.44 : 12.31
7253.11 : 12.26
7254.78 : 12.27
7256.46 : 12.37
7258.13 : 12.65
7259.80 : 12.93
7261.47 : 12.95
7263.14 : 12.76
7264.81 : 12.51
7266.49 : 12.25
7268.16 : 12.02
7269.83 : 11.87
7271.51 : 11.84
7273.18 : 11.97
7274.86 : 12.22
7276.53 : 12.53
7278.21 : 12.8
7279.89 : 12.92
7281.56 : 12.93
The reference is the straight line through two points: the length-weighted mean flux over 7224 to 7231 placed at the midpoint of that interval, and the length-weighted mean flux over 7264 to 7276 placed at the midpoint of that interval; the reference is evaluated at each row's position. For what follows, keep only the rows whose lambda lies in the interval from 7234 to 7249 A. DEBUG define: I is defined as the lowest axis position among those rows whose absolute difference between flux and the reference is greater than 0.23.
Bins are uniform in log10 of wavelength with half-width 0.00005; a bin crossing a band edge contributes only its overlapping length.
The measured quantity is 7239.77 A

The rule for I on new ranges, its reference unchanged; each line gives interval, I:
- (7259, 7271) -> 7259.80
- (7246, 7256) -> 7246.44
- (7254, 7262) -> 7254.78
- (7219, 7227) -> 7223.12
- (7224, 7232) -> 7224.78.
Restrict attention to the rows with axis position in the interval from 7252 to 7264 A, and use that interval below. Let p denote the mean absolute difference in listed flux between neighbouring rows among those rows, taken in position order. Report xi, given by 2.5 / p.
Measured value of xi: 17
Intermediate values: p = 0.15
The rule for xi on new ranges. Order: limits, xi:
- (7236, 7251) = 14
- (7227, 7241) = 18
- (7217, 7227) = 30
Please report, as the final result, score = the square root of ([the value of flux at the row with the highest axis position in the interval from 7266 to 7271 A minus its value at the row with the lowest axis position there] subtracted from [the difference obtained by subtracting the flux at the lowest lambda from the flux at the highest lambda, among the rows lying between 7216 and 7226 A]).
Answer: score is 0.98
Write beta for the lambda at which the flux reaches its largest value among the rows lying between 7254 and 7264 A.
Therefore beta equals 7261.47 A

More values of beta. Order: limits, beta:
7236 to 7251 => 7248.11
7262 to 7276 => 7263.14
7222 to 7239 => 7238.10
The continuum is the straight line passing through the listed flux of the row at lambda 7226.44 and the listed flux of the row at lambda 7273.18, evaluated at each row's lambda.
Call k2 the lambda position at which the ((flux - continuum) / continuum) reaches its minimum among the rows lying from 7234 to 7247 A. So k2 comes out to 7234.77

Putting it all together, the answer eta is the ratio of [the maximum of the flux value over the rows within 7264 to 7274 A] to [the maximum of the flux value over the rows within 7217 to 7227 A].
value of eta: 1.13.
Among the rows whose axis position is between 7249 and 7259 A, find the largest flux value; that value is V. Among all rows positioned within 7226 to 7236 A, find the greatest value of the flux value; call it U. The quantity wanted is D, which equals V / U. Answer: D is 1.14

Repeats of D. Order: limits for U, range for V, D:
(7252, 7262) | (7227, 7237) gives 0.87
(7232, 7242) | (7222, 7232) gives 0.93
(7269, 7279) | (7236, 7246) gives 0.95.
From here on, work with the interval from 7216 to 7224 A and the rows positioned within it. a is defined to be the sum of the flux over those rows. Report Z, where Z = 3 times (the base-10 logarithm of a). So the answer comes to 5.2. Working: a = 54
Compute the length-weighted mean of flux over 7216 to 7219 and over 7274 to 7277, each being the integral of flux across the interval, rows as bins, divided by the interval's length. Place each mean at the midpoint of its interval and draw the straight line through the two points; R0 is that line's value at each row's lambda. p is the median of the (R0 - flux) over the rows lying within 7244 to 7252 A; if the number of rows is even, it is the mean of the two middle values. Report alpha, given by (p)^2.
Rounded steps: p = -0.9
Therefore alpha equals 0.80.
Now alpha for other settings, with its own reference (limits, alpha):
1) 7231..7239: 0.00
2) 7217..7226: 0.04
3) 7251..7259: 0.35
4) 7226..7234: 0.01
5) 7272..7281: 0.02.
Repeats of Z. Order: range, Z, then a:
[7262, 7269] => 5.1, 50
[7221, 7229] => 5.2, 55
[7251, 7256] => 4.7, 37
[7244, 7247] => 4.2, 25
